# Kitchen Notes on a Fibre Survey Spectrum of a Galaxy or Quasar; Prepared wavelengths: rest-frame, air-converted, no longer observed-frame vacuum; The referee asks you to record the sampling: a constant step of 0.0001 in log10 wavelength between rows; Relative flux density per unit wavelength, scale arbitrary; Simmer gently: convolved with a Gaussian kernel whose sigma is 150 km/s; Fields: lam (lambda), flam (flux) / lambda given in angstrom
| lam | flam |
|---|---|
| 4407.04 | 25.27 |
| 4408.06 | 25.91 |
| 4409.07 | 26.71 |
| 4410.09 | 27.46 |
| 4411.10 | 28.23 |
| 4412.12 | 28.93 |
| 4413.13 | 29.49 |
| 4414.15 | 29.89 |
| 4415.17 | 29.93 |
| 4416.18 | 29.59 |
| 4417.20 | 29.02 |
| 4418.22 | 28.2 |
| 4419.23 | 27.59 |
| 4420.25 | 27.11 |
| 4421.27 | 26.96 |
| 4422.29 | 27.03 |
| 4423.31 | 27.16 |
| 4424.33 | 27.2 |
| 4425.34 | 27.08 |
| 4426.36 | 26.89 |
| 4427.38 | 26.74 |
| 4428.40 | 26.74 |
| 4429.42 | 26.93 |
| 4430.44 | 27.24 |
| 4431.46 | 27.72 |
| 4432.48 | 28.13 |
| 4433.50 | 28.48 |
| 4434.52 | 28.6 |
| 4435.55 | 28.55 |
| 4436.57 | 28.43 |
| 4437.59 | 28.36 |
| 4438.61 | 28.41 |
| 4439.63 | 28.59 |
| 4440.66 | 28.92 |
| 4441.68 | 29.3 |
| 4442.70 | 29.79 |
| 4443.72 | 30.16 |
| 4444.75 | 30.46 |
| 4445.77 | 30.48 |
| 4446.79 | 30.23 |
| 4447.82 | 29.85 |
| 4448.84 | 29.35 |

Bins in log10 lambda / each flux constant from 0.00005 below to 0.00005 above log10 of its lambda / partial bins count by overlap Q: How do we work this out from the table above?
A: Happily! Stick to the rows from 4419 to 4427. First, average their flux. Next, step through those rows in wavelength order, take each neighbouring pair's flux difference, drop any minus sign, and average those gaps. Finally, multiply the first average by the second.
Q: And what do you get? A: 4.6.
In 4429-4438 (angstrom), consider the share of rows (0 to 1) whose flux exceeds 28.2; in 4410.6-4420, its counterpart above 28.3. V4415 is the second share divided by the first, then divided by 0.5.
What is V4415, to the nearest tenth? 2.4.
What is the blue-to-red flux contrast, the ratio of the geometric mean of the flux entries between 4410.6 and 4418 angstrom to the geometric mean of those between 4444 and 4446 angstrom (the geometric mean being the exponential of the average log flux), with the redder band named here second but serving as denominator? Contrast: 0.96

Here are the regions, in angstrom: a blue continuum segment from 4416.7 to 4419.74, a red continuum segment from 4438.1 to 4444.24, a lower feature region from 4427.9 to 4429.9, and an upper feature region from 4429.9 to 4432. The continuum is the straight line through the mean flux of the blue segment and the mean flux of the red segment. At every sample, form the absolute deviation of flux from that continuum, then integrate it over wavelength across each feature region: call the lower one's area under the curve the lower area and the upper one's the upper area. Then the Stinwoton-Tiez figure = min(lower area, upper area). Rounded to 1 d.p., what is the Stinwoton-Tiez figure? 2.7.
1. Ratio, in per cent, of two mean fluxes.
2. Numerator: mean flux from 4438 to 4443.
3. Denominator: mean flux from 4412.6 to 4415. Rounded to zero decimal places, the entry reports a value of 98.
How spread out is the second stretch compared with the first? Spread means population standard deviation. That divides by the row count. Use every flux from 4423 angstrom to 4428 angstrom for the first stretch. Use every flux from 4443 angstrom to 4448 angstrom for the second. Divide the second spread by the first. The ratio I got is 1.3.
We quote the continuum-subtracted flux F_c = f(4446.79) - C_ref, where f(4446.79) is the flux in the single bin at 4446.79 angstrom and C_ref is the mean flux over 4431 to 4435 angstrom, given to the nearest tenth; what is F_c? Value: 2.0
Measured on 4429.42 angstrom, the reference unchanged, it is -1.3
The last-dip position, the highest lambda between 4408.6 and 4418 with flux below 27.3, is 4409.07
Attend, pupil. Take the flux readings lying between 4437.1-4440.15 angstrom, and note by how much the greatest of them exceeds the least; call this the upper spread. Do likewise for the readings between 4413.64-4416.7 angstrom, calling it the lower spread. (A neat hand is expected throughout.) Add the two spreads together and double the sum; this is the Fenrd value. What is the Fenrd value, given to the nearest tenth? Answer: 1.1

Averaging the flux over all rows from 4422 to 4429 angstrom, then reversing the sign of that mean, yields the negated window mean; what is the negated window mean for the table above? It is -27.0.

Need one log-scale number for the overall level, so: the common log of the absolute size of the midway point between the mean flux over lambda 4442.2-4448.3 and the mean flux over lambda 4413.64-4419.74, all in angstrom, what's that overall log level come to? 1.47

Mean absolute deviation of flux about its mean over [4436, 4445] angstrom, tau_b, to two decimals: 0.68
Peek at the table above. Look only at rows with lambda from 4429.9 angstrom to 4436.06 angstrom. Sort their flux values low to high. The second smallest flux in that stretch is 27.72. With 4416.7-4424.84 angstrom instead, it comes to 27.03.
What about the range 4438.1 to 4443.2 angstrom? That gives 28.59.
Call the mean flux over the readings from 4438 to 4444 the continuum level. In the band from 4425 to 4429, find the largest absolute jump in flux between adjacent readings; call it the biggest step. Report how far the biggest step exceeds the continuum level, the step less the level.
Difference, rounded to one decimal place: -29.0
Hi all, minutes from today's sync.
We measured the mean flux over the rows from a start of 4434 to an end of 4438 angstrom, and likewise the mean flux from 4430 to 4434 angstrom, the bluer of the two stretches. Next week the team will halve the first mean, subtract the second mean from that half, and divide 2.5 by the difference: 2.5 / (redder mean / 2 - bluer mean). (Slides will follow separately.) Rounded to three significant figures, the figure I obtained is -0.183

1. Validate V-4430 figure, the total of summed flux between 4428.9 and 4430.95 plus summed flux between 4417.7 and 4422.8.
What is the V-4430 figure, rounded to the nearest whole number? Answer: 191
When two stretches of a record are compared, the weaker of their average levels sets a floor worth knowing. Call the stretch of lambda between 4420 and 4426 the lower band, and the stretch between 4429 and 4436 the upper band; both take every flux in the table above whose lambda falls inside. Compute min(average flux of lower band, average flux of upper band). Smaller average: 27.1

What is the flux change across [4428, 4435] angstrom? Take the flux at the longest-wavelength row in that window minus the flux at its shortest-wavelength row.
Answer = 1.9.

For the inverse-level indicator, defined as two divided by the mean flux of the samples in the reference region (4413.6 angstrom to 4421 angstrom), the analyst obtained 0.070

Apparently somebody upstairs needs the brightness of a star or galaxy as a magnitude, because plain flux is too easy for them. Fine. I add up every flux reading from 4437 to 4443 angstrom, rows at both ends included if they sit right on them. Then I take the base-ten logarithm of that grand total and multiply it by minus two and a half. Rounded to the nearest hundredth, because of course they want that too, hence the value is -5.60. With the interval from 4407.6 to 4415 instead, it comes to -5.73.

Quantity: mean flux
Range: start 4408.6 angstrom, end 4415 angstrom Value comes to 28.5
